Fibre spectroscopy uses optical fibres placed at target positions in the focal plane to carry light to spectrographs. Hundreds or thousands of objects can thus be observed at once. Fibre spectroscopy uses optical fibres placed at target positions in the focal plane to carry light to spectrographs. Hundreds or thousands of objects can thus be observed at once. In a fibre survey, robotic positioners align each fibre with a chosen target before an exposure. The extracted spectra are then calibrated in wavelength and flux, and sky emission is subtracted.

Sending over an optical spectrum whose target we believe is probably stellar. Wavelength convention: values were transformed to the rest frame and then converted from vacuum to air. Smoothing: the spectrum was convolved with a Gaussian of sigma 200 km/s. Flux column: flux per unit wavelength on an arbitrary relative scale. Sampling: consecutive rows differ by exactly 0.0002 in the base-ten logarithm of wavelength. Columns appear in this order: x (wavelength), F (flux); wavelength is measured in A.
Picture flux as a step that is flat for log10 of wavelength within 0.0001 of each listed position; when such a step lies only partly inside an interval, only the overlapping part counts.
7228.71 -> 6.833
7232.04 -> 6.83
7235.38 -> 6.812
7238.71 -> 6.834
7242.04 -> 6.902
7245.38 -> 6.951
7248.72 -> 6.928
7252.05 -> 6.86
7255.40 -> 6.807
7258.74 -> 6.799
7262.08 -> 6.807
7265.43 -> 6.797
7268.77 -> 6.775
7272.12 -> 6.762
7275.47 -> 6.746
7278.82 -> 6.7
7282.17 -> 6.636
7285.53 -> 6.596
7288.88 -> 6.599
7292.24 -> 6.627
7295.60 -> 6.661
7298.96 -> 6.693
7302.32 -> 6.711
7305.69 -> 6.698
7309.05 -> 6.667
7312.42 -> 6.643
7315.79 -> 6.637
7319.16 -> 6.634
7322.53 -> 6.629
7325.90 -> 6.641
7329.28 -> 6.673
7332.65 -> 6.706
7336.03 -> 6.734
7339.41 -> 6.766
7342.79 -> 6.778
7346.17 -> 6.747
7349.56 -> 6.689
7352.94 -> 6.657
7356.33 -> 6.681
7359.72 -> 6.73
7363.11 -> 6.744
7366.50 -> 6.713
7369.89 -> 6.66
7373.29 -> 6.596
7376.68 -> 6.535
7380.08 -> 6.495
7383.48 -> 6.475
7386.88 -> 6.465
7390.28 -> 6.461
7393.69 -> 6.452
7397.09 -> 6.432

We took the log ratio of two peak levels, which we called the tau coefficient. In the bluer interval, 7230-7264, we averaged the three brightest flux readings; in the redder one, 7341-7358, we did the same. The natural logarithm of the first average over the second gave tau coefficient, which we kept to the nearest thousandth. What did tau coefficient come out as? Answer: 0.028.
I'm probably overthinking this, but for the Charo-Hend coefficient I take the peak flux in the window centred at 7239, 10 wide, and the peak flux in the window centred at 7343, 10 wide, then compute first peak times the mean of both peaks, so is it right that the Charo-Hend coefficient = 47.2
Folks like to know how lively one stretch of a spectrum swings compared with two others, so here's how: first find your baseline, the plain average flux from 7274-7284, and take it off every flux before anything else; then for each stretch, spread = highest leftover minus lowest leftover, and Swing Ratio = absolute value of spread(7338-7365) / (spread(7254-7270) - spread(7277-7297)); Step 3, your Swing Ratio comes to 1.7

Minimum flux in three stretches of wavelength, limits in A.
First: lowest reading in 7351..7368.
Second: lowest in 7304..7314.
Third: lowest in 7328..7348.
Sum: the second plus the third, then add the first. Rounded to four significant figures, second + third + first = 19.97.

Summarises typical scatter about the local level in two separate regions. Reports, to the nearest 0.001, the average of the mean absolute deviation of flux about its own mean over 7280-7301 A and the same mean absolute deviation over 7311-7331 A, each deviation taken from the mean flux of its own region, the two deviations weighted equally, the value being 0.019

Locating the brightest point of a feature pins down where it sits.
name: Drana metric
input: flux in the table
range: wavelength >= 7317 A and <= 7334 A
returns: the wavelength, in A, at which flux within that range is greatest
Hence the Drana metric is 7332.65 A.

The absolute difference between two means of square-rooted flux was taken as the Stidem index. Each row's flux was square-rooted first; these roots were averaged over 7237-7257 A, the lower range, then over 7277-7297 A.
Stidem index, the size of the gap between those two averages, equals 0.047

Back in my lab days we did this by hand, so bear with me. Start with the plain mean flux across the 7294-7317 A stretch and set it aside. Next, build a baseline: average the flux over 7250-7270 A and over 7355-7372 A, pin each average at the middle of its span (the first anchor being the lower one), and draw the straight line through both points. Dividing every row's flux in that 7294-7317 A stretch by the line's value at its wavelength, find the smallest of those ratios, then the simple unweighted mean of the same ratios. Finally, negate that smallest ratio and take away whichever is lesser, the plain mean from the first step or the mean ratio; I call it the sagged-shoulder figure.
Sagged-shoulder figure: -1.97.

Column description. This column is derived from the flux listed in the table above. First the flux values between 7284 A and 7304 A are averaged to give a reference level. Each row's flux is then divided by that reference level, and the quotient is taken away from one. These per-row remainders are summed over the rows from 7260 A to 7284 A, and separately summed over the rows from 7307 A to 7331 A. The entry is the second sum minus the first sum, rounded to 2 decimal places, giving 0.11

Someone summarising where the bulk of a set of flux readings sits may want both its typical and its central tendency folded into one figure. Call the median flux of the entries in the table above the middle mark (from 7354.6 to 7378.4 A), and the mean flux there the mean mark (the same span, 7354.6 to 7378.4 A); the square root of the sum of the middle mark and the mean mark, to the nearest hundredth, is 3.65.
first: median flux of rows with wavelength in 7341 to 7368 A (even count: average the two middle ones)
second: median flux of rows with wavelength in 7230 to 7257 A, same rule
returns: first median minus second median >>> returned -0.13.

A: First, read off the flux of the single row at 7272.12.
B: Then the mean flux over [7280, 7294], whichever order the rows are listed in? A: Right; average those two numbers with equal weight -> 6.69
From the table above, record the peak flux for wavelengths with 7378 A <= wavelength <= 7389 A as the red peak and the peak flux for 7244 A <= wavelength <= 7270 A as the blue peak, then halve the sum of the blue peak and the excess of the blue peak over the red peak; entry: 3.70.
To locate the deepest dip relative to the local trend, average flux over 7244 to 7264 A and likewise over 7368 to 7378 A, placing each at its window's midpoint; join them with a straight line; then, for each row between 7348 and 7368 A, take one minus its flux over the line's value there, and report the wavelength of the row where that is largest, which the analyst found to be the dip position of 7352.94 A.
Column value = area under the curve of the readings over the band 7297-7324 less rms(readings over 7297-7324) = 173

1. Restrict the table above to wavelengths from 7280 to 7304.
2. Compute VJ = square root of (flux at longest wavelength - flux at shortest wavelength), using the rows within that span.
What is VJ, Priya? 0.27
